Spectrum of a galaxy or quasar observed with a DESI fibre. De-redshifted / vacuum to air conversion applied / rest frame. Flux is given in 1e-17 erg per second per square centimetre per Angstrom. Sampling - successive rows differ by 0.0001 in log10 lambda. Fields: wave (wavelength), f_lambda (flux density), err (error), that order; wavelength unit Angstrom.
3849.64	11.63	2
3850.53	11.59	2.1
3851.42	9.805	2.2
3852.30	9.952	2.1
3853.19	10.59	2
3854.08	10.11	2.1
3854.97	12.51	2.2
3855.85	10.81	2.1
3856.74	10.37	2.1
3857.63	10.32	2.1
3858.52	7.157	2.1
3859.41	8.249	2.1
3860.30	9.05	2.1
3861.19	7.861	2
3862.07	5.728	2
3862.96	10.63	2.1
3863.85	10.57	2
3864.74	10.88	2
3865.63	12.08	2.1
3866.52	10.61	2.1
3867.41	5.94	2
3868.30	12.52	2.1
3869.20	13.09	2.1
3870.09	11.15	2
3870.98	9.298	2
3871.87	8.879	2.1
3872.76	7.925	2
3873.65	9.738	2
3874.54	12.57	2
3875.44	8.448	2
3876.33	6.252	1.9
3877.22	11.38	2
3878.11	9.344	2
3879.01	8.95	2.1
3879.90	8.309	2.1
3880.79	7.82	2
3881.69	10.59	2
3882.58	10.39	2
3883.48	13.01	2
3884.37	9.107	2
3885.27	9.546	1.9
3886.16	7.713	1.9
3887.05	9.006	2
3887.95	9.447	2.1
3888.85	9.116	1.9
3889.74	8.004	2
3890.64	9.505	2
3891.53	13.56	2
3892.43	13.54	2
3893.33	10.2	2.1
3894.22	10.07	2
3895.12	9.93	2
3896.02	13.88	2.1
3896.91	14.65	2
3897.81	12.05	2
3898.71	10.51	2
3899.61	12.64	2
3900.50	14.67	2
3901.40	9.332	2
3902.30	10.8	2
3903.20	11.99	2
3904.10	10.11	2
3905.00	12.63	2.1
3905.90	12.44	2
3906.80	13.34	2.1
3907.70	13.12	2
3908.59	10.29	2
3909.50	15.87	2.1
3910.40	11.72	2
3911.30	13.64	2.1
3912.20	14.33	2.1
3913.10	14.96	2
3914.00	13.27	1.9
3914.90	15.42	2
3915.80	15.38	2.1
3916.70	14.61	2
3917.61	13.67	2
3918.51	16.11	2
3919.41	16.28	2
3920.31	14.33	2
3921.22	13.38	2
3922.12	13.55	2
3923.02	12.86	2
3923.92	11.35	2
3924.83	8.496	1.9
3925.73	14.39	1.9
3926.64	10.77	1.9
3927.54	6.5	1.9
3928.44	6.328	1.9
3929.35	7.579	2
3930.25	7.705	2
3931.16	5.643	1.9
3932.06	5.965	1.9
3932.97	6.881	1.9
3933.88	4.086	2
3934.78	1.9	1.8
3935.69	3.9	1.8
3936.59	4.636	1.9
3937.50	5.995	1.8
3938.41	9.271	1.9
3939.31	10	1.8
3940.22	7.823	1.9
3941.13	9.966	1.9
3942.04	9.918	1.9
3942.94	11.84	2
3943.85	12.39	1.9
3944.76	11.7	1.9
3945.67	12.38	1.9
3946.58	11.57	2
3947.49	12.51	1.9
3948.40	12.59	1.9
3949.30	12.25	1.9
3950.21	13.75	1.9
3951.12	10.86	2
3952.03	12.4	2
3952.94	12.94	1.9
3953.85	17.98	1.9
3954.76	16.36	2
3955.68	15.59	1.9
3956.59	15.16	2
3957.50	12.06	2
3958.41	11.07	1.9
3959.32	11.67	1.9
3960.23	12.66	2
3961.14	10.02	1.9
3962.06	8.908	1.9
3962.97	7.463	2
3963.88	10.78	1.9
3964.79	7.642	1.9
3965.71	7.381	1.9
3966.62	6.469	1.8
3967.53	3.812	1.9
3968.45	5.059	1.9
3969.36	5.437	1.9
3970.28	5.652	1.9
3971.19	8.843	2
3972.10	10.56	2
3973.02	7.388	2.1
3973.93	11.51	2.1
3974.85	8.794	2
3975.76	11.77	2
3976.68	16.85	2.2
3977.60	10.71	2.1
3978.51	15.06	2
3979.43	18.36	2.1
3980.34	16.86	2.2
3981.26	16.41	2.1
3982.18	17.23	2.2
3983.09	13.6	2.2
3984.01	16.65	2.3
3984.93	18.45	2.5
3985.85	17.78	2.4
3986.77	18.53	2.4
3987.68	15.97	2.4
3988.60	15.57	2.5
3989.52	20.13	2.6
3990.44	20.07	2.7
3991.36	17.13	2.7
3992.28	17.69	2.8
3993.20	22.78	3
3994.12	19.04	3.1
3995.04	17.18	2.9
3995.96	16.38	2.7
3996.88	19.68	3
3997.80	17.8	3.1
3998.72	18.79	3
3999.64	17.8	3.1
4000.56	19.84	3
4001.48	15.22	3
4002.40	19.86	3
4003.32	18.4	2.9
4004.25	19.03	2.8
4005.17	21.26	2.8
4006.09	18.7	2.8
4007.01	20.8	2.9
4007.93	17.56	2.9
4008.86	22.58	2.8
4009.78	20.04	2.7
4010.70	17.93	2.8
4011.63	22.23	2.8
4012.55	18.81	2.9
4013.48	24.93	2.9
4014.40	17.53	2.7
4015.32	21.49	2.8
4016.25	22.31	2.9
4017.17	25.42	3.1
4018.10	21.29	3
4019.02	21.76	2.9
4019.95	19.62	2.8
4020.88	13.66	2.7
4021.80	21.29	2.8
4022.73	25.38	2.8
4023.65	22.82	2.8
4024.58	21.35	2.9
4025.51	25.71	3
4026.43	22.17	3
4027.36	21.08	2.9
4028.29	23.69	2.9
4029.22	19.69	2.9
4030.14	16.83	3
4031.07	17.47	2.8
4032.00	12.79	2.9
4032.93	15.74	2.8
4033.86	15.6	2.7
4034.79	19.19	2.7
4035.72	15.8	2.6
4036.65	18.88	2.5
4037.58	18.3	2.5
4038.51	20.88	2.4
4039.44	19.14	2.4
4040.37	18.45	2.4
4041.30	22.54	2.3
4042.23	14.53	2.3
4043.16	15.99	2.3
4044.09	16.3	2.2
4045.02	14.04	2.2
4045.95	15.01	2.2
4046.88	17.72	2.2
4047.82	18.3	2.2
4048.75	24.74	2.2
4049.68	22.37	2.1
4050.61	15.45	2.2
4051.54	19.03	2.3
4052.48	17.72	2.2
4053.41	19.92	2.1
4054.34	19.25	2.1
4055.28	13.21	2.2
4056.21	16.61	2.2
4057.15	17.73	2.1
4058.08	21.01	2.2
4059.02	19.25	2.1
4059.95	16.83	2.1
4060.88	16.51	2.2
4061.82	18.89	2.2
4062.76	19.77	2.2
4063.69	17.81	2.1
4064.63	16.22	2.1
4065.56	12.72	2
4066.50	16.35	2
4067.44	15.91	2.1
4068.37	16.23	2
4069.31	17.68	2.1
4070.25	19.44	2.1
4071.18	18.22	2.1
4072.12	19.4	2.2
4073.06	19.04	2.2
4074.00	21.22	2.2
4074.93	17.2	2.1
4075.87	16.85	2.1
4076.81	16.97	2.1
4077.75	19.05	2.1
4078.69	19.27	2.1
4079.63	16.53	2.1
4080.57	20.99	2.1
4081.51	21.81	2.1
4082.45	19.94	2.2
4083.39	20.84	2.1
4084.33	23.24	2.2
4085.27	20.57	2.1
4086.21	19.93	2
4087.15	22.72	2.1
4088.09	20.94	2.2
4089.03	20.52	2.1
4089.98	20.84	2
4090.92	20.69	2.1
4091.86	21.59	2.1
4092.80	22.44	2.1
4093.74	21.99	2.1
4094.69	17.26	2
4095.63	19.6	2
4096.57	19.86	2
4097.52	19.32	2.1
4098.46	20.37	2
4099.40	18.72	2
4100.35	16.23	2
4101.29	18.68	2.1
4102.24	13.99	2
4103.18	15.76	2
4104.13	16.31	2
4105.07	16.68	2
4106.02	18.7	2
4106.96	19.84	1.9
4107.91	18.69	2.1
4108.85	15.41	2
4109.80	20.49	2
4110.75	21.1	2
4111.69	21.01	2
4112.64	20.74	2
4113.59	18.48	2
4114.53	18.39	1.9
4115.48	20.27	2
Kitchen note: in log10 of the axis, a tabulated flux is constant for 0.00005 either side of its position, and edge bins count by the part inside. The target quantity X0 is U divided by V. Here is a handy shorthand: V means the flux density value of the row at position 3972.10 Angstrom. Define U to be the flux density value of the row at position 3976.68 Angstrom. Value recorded 1.60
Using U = 16.85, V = 10.56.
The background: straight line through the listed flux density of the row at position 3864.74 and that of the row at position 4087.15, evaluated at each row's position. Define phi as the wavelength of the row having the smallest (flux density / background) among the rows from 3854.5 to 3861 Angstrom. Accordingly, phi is 3858.52 Angstrom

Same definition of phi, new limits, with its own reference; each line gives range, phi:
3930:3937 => 3934.78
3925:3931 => 3928.44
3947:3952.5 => 3951.12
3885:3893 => 3886.16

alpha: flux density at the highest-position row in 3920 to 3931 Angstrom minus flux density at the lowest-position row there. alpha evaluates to -7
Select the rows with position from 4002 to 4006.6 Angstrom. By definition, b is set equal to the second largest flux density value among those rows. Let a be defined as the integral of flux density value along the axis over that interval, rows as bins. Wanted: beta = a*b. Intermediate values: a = 90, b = 19.86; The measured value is 1778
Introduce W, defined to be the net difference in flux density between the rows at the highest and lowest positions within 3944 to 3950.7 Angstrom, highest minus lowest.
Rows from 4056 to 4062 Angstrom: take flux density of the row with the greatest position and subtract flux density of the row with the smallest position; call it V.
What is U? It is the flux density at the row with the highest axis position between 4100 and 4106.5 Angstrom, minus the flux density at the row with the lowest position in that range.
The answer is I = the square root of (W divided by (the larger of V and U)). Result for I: 0.9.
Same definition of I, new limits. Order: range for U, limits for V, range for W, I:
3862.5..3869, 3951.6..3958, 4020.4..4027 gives 2.1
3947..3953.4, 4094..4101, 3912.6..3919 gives 1.6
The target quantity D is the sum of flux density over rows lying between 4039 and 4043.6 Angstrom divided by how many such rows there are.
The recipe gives 18.1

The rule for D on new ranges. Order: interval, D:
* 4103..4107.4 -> 17.5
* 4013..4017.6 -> 22.3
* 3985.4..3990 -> 17.6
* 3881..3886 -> 10.5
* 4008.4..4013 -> 20.3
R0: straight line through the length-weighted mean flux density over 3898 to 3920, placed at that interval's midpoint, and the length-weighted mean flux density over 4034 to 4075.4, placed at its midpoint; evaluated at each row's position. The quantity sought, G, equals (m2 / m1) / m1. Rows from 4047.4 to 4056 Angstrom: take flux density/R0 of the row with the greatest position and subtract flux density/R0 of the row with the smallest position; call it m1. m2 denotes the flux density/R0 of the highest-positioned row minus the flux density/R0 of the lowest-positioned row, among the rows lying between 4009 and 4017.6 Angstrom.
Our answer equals 3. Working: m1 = -0.30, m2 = 0.30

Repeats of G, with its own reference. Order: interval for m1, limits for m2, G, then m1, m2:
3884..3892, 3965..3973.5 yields 0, 0.34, -0.01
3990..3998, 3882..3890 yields -8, -0.16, -0.21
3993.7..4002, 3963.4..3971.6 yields -2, -0.25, -0.14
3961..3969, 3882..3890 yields -2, -0.34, -0.21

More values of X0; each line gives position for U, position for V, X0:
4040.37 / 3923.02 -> 1.43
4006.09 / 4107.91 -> 1.00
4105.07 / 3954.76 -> 1.02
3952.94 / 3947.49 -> 1.03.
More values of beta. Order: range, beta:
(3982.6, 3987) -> 1373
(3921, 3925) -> 647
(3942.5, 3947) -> 666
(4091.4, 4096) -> 2083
